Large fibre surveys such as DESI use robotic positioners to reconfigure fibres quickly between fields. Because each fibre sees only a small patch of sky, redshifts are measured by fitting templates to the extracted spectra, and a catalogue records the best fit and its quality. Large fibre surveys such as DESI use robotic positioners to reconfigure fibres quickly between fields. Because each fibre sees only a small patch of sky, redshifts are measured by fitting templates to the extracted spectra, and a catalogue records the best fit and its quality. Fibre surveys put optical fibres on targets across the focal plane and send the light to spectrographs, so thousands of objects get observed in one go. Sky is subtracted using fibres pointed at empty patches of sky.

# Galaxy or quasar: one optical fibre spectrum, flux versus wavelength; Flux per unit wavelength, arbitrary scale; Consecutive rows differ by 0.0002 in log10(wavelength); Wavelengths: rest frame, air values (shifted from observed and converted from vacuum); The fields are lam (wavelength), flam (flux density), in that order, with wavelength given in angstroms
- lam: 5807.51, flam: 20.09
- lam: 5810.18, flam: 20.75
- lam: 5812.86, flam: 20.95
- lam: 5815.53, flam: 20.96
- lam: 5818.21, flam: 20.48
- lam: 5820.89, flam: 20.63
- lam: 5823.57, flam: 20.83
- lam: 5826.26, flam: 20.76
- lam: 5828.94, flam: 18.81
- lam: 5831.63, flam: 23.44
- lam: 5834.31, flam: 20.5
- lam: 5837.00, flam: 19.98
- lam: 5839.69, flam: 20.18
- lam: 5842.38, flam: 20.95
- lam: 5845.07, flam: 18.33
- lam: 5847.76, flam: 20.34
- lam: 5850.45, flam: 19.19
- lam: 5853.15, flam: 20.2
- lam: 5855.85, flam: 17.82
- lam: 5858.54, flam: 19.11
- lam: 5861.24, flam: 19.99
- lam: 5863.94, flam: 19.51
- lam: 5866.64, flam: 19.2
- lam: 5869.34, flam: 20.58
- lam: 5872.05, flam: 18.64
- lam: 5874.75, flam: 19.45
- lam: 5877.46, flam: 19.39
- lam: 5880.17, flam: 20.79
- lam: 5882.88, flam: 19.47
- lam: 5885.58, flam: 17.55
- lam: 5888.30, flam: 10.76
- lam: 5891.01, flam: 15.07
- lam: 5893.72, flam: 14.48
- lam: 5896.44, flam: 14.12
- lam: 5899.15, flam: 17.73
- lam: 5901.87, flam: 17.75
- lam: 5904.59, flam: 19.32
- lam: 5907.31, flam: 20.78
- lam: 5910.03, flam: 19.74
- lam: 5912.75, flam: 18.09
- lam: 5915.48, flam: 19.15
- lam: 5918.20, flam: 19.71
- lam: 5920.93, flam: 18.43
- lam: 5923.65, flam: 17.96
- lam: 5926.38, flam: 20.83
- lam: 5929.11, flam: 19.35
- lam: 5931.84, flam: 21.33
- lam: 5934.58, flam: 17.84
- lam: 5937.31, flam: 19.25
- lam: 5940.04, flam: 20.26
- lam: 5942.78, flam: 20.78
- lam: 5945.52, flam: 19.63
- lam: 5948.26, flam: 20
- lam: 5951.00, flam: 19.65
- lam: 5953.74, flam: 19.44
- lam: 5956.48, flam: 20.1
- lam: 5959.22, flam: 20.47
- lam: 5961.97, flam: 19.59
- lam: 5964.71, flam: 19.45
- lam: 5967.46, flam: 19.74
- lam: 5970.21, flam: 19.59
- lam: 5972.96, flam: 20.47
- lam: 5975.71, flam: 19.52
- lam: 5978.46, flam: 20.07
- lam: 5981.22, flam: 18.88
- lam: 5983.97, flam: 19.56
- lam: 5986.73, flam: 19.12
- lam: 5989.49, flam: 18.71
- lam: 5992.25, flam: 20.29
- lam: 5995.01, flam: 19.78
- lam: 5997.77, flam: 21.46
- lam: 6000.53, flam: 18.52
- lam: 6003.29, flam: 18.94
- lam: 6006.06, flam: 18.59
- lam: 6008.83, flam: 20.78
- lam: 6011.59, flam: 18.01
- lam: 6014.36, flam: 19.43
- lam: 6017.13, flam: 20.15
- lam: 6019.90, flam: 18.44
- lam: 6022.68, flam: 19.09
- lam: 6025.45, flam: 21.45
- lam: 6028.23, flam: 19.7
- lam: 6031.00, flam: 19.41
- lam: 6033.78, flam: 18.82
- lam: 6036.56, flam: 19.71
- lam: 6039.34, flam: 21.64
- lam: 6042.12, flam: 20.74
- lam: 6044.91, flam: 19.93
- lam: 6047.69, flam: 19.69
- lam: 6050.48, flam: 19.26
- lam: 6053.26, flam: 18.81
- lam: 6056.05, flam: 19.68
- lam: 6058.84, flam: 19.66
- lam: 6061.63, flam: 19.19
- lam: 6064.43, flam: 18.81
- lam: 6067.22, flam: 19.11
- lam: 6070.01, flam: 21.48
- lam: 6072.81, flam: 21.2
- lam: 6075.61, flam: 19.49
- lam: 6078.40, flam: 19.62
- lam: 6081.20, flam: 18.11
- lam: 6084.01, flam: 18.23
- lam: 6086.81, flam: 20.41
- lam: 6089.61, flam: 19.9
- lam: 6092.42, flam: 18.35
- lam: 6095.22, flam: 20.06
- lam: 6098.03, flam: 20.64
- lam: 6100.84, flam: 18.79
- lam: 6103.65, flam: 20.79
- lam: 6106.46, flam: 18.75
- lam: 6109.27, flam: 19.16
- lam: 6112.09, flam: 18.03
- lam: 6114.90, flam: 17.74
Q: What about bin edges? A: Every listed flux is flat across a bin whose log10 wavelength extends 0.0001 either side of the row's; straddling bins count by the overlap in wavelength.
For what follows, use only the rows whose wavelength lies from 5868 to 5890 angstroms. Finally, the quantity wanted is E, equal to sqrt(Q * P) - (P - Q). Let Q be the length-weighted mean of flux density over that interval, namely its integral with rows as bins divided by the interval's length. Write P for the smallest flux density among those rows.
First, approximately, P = 10.76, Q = 18.3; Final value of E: 21.5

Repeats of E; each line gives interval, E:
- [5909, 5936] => 19.9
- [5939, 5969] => 20.1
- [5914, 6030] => 20.5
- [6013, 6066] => 20.3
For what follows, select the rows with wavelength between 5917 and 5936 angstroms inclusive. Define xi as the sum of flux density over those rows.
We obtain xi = 135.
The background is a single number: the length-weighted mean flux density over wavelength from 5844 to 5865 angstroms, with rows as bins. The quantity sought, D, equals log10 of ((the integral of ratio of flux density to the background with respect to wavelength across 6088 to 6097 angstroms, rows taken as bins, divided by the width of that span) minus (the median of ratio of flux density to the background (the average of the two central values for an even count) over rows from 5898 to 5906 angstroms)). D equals -1.0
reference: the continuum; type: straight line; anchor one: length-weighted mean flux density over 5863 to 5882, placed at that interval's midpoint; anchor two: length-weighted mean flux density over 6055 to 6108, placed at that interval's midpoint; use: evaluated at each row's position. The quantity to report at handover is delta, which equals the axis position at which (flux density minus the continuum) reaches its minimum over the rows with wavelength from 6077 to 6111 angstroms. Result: 6081.20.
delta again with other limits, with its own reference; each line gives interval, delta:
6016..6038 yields 6019.90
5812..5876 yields 5855.85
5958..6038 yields 6011.59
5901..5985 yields 5901.87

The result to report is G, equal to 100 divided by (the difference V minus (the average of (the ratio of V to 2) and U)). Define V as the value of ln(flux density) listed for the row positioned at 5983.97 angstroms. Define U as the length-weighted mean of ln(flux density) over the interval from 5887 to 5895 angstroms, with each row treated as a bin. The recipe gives 107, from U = 2.59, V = 2.97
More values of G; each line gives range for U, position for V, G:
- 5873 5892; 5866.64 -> 126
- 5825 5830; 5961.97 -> 136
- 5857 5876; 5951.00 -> 134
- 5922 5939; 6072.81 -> 124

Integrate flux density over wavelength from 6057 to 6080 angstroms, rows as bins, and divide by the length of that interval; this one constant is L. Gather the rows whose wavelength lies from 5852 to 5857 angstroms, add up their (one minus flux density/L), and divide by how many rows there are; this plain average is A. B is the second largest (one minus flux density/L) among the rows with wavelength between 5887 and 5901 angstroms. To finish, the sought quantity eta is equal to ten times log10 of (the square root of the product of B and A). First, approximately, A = 0.040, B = 0.29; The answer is -9.7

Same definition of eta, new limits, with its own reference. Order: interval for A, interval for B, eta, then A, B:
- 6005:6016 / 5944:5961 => -17.9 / 0.030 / 0.01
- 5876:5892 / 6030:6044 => -12.9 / 0.133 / 0.02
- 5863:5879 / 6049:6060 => -16.6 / 0.017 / 0.03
